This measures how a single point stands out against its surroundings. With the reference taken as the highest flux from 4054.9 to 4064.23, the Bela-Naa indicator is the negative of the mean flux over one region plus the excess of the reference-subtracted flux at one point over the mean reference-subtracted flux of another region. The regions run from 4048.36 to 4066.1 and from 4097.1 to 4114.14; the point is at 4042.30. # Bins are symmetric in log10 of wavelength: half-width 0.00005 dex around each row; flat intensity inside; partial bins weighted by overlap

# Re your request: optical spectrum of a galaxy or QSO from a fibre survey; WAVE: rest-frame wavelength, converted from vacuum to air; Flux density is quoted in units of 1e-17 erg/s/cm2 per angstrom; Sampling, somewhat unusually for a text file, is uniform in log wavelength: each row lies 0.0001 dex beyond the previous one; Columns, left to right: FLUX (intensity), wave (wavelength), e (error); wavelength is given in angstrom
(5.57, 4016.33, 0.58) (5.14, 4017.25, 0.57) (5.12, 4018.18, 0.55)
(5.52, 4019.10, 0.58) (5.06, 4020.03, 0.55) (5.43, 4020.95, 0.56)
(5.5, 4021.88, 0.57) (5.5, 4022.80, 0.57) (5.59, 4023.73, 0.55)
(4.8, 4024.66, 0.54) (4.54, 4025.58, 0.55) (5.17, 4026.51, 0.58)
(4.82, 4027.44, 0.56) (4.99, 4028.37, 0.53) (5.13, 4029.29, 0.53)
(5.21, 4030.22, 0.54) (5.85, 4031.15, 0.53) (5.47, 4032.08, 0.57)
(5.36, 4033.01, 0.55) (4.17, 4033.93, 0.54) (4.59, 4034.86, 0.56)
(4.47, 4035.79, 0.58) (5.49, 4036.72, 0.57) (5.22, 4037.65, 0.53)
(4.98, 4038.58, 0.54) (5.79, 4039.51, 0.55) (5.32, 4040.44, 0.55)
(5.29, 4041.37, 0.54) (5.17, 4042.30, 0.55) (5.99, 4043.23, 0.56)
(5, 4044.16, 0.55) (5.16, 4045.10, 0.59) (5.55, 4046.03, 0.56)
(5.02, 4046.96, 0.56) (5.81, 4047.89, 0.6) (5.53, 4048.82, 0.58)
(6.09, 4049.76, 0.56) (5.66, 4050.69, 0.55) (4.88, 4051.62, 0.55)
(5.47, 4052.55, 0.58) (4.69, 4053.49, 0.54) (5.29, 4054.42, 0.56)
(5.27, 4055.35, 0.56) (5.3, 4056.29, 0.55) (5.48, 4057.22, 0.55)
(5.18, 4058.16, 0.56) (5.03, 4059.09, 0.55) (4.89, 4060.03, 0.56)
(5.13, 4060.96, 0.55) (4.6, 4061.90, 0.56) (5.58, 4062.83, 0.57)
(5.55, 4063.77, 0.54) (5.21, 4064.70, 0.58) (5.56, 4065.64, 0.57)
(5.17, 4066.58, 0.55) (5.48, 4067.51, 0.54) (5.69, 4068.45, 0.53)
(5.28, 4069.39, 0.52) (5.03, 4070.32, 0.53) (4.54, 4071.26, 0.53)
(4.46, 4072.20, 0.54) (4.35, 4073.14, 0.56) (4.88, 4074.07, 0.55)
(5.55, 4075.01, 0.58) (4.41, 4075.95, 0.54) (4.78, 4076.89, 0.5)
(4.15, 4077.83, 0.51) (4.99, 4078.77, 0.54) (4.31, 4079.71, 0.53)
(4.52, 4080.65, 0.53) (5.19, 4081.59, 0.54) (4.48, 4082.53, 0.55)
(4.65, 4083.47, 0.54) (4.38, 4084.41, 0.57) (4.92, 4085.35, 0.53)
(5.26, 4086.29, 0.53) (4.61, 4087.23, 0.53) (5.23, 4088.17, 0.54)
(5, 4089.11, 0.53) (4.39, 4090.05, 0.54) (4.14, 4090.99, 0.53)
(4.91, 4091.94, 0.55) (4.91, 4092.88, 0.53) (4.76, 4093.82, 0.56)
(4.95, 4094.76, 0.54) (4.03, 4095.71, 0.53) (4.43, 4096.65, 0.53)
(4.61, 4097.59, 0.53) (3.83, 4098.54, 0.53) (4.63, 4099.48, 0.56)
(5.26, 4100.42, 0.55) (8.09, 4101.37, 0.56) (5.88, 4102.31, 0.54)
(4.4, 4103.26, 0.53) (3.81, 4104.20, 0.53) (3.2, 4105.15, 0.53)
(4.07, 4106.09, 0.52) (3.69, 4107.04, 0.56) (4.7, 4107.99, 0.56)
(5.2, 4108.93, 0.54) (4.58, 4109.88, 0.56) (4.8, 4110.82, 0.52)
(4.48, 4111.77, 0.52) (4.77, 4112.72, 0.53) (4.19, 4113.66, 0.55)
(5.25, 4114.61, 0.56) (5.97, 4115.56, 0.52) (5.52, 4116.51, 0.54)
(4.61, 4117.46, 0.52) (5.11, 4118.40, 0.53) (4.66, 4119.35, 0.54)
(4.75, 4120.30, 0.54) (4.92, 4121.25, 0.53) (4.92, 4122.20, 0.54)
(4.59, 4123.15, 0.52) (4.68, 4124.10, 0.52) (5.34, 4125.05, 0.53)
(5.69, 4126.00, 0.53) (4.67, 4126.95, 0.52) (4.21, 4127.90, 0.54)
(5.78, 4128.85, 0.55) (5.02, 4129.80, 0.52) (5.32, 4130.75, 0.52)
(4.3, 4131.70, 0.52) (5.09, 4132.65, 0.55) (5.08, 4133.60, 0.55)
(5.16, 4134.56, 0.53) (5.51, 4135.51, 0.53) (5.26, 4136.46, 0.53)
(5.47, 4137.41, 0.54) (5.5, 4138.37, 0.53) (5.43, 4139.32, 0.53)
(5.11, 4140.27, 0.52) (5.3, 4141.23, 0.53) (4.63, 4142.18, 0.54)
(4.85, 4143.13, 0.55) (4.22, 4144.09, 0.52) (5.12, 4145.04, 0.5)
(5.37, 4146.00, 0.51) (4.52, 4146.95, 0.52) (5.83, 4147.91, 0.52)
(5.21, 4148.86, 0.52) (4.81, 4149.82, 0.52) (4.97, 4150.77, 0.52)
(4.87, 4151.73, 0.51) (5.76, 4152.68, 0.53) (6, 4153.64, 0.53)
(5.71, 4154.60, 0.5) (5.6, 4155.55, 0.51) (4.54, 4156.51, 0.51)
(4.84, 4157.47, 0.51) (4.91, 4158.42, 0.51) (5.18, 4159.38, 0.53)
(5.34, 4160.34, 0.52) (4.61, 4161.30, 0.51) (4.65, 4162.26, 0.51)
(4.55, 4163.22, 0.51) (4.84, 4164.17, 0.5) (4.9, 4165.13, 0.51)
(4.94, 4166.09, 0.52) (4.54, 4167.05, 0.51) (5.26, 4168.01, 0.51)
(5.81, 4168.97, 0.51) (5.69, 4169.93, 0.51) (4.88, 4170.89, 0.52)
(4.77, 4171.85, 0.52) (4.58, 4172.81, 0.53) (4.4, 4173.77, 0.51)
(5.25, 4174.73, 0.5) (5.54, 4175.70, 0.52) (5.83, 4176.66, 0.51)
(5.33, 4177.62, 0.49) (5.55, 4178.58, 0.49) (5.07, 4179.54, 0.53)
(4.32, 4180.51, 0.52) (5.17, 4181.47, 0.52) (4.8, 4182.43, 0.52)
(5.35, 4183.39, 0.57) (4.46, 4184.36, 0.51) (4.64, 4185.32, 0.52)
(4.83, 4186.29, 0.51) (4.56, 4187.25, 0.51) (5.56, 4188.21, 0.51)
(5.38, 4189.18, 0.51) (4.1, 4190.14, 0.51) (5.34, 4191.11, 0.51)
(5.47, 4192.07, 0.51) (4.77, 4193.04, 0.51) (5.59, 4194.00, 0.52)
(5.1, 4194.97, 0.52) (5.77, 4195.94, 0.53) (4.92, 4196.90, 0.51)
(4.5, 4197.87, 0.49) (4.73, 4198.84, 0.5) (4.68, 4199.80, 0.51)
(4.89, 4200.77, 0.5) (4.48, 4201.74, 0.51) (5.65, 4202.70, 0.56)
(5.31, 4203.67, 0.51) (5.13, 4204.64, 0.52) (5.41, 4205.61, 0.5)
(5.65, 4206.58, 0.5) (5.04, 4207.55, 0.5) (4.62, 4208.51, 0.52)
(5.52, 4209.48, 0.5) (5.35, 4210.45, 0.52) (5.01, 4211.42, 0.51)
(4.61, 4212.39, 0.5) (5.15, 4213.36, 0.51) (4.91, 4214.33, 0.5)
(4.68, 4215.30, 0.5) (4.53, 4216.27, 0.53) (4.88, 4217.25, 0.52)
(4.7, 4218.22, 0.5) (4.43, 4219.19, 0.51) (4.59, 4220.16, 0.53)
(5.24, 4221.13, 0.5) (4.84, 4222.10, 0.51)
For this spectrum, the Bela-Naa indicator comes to -4.8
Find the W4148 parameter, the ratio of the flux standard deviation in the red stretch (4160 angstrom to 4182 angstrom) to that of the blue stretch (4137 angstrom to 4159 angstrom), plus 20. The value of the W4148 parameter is 21.0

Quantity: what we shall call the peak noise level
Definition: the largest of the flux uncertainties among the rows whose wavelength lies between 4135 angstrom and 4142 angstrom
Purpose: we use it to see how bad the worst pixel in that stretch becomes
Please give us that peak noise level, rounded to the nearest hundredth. 0.54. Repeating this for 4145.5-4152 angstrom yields 0.52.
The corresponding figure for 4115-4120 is 0.54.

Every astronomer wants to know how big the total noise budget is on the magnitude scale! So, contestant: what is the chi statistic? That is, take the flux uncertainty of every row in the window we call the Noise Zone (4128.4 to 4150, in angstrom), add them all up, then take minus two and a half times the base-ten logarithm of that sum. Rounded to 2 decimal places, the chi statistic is -2.71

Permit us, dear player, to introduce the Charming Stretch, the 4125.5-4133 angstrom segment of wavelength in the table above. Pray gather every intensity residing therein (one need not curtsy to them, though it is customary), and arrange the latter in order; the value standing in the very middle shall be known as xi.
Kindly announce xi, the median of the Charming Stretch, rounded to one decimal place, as 5.1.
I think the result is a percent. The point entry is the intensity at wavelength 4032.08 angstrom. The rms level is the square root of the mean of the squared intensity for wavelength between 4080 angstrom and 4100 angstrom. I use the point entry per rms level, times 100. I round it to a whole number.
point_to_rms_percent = 117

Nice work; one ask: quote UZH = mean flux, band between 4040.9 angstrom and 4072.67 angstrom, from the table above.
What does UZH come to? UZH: 5.3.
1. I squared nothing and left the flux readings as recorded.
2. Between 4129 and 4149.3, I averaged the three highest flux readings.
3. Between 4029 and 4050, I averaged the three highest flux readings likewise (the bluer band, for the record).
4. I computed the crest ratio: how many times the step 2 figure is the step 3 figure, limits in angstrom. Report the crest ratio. 0.94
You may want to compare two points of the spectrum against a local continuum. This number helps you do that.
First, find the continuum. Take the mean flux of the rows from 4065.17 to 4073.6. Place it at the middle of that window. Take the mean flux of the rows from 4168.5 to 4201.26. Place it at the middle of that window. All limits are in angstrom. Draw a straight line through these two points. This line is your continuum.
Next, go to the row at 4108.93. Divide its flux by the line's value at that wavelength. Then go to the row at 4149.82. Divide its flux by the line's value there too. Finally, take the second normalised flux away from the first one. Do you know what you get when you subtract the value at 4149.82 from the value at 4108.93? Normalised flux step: 0.08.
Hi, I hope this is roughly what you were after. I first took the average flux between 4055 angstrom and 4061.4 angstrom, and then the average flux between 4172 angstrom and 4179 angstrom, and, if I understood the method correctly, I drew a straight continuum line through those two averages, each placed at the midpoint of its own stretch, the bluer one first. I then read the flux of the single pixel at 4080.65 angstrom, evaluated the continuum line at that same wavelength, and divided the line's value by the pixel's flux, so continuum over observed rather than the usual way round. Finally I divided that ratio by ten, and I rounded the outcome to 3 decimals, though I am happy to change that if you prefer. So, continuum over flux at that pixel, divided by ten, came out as 0.115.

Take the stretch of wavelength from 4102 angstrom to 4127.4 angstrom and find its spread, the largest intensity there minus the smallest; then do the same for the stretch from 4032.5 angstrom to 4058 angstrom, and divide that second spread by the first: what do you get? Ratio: 0.69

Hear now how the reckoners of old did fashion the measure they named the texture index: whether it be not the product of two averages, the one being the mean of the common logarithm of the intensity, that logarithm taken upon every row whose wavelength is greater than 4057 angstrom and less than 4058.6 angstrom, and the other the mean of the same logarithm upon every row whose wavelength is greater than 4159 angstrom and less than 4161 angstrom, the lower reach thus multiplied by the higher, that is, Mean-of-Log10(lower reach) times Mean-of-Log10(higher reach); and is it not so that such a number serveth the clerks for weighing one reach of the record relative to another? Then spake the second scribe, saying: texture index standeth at 0.52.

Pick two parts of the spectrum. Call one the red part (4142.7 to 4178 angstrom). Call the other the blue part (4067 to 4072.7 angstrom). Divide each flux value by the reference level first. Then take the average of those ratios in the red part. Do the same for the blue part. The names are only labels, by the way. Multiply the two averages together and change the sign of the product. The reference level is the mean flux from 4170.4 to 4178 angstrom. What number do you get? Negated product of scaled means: -1.00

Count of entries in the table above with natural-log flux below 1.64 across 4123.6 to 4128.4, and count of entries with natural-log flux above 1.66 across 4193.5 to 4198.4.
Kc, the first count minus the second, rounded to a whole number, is 1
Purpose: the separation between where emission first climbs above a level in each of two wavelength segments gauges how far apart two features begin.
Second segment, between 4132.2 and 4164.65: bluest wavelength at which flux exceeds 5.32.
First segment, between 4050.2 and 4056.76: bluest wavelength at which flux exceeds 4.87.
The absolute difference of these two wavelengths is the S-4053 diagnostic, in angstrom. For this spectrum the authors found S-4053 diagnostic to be 84.8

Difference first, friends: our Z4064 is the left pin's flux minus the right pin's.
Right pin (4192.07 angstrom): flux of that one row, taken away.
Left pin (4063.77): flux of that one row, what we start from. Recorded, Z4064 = 0.1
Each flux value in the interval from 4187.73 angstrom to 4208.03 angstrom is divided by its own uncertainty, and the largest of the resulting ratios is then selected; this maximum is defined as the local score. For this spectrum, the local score 11.3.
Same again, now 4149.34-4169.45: 11.4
